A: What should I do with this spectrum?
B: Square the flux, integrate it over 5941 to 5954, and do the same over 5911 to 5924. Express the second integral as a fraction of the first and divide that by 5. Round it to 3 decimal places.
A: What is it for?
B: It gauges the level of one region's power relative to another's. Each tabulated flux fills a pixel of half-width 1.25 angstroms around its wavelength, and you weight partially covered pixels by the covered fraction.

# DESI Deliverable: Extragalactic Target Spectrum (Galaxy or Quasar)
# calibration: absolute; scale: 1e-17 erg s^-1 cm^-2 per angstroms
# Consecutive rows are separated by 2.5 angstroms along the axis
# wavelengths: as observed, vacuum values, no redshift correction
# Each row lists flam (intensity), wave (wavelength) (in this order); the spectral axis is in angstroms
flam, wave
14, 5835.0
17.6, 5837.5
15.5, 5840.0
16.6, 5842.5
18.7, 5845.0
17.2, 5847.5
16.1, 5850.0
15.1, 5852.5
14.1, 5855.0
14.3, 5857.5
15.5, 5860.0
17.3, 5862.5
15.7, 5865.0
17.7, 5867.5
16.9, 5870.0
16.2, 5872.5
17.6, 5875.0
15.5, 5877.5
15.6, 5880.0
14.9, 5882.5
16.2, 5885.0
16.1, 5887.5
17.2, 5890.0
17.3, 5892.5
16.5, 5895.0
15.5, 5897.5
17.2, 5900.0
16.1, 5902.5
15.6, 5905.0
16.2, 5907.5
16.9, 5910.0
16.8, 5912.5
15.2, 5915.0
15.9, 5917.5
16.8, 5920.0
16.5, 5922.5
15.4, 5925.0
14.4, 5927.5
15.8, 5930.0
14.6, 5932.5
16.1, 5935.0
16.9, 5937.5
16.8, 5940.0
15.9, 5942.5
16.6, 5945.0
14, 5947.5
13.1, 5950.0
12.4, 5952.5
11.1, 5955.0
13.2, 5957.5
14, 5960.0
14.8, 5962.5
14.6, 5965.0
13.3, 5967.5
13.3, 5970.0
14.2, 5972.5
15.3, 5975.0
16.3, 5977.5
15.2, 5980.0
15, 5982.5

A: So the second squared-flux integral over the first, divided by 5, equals 0.252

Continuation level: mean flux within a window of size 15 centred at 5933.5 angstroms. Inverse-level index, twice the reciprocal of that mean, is 0.127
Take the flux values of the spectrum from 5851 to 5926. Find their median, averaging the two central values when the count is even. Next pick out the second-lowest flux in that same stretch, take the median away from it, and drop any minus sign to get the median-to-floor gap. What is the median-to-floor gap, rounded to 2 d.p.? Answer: 1.85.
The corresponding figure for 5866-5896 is 0.85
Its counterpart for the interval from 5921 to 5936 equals 1.00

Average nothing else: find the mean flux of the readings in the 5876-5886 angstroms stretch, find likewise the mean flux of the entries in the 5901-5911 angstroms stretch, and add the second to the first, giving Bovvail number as 31.8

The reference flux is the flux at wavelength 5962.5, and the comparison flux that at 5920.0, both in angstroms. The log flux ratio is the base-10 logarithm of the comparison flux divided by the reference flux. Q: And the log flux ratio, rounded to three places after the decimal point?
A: 0.055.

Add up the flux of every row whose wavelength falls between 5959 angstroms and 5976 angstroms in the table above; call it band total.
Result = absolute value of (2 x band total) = 199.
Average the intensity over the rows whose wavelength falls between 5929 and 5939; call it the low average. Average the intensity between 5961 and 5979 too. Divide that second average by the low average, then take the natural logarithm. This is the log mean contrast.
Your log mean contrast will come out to -0.09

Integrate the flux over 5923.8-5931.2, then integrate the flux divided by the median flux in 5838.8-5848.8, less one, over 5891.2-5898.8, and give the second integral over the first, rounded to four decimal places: -0.0018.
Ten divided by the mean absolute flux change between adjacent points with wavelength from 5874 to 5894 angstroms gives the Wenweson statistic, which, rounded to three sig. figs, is 12.7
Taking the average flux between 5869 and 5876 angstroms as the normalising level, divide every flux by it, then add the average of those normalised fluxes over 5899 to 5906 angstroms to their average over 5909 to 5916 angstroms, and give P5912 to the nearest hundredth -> 1.93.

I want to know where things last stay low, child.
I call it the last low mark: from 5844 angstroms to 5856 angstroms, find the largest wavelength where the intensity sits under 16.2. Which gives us 5855.0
